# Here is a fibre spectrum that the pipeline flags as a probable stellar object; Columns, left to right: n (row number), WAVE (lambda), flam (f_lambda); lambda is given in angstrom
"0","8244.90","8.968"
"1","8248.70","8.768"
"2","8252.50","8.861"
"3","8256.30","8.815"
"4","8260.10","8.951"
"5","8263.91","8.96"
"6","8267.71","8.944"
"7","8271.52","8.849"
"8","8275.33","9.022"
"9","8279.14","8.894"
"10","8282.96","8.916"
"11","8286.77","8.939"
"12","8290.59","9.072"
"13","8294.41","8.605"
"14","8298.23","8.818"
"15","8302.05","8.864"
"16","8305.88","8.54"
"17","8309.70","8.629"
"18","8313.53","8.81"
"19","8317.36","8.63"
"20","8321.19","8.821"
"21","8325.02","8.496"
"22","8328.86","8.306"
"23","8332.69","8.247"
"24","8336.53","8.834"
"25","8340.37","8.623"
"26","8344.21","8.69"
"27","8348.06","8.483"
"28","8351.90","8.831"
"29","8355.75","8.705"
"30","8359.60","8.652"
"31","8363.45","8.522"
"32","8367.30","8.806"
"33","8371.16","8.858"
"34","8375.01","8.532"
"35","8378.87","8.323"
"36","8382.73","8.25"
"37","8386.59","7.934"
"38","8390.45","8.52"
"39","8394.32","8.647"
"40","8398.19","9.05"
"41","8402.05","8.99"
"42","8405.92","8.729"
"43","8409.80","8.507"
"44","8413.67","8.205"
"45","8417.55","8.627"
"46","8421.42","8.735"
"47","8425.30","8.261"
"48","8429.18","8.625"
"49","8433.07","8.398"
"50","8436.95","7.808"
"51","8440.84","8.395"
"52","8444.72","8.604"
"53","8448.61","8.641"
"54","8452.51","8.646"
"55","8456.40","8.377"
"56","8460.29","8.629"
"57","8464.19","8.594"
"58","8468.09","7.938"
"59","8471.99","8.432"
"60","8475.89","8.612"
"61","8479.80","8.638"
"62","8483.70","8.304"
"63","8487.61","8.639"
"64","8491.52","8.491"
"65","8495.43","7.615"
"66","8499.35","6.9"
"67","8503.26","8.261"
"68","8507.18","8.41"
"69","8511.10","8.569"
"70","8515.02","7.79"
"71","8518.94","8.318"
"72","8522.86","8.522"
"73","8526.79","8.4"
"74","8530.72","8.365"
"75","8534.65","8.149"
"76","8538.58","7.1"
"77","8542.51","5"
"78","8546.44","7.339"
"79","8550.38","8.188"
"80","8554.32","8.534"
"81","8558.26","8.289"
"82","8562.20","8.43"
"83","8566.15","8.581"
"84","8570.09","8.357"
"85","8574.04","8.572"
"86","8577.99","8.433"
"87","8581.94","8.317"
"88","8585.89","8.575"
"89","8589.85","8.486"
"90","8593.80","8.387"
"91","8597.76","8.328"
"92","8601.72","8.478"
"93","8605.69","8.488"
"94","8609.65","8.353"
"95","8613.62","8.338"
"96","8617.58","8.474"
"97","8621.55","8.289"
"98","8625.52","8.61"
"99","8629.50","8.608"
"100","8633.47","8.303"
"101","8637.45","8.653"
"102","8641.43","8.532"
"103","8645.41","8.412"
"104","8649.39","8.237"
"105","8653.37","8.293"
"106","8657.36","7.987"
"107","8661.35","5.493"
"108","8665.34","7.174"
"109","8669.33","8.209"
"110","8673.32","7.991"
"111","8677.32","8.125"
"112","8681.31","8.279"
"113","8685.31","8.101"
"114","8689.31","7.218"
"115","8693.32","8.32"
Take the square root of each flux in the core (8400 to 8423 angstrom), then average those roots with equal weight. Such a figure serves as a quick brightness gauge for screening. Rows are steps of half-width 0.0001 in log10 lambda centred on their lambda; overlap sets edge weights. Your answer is 2.94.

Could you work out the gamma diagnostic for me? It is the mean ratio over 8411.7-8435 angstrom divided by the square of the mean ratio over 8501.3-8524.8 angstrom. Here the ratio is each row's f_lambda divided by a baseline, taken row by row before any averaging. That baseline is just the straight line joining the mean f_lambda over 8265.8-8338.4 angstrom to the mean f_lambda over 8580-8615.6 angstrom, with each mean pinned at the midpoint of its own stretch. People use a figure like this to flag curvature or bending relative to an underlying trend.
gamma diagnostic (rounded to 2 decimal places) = 1.03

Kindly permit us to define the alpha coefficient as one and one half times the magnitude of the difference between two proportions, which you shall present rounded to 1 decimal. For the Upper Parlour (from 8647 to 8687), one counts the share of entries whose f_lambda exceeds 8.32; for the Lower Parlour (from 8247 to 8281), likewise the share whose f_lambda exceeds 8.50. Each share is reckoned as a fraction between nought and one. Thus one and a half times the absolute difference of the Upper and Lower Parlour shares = 1.5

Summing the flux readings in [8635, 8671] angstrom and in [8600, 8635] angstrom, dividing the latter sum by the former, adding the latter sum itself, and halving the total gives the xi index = 38.5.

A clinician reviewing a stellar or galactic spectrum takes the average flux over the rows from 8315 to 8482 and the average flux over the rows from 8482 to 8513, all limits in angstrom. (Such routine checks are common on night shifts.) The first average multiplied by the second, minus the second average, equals 61.4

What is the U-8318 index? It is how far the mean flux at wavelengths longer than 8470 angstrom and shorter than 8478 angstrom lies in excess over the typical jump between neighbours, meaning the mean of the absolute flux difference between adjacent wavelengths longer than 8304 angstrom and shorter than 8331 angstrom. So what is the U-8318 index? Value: 8.3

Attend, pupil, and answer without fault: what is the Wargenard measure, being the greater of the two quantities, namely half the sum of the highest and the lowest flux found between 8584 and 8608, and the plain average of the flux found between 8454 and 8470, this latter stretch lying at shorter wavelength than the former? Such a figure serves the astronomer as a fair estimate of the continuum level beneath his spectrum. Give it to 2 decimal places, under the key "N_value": 8.45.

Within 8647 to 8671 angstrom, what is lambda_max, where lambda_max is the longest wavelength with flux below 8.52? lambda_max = 8669.33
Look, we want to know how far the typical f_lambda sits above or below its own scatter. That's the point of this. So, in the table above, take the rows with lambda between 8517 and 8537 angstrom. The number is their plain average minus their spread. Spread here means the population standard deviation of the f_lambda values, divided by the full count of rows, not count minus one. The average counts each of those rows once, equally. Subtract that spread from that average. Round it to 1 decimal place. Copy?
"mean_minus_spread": 8.2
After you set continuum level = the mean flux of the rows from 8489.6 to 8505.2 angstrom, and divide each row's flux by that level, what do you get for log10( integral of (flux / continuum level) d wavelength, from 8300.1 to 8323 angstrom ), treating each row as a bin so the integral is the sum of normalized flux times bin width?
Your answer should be 1.41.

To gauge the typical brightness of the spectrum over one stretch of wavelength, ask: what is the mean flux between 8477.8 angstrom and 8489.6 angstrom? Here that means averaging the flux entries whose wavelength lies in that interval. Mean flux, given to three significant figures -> 8.53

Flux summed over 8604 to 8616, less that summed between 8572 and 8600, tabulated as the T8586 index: -34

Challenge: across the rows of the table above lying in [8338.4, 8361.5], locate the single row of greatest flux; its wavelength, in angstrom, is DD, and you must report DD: 8351.90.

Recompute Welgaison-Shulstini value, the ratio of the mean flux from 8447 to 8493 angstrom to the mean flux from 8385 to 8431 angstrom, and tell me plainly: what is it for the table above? 0.991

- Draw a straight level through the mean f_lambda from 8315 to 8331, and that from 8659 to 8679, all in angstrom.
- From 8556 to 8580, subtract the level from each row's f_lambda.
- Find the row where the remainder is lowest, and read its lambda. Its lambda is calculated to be 8558.26 angstrom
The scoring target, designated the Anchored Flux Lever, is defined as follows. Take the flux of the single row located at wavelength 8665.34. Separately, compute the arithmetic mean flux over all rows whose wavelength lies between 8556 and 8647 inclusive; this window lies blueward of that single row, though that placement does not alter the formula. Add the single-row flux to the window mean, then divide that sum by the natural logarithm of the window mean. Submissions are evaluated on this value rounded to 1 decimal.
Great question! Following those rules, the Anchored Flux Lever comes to 7.3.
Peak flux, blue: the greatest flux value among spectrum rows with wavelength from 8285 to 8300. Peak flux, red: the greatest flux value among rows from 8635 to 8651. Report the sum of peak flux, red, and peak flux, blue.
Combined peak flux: 17.7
